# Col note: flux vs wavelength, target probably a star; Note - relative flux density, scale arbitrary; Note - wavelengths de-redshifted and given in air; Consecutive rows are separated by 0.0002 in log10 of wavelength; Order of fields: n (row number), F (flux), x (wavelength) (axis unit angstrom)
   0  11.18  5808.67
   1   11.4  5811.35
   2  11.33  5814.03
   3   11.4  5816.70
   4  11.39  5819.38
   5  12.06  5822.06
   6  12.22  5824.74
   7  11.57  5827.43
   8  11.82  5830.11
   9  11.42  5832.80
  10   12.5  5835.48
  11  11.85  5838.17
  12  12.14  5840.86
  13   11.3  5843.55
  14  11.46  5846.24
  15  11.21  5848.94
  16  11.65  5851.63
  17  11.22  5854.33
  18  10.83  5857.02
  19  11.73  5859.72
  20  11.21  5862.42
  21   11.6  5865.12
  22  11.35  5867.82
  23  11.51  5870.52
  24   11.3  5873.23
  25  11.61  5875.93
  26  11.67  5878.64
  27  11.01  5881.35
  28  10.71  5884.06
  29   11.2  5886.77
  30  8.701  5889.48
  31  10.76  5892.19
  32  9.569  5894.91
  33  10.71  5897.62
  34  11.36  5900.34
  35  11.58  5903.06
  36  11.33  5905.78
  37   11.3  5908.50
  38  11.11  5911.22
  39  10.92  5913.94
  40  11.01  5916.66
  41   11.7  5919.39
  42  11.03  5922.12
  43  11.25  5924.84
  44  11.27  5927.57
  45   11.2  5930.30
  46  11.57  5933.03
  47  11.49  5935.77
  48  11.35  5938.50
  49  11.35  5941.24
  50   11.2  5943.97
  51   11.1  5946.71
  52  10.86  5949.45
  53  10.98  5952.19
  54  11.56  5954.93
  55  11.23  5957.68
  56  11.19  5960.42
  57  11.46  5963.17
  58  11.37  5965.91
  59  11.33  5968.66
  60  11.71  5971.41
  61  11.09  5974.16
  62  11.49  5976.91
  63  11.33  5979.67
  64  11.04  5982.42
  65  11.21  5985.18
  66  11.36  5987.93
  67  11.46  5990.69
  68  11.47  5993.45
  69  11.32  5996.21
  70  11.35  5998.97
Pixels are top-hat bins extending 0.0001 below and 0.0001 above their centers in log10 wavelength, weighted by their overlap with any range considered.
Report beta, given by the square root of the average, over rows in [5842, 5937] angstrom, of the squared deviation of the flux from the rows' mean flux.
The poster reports 0.58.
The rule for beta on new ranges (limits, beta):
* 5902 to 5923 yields 0.26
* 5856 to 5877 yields 0.27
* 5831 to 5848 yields 0.43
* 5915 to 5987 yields 0.22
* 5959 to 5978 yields 0.19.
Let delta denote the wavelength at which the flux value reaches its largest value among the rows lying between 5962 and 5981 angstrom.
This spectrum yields 5971.41 angstrom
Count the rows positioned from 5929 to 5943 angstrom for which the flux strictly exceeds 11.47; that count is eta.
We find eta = 2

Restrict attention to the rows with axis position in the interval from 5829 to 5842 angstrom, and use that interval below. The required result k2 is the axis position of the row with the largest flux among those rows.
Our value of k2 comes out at 5835.48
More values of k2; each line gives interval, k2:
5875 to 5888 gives 5878.64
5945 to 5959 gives 5954.93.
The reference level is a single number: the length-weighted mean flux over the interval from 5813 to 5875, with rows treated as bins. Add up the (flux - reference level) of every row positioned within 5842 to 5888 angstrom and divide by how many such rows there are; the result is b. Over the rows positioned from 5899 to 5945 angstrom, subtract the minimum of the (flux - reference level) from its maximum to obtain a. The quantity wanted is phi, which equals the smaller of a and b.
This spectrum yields -0.243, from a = 0.78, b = -0.243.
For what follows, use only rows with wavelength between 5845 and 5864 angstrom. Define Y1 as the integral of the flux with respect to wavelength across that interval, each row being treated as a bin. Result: 215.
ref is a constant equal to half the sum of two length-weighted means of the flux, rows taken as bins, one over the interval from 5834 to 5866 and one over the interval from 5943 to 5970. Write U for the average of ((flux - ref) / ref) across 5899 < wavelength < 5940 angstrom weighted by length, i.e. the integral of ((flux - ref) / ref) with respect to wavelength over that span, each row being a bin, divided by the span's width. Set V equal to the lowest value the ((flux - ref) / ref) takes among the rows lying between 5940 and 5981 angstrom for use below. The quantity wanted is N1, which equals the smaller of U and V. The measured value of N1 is -0.047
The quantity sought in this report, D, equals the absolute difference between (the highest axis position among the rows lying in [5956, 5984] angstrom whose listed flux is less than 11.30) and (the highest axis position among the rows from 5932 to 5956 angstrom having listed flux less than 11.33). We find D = 30.2 angstrom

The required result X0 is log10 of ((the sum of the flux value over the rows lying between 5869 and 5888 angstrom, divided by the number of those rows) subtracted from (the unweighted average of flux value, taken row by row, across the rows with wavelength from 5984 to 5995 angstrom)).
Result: -1.1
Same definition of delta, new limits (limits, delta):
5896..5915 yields 5903.06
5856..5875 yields 5859.72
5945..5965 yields 5954.93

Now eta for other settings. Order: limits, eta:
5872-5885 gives 2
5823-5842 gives 6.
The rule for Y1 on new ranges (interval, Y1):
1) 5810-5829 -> 221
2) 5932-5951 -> 214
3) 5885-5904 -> 200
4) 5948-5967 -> 213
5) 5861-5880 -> 218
